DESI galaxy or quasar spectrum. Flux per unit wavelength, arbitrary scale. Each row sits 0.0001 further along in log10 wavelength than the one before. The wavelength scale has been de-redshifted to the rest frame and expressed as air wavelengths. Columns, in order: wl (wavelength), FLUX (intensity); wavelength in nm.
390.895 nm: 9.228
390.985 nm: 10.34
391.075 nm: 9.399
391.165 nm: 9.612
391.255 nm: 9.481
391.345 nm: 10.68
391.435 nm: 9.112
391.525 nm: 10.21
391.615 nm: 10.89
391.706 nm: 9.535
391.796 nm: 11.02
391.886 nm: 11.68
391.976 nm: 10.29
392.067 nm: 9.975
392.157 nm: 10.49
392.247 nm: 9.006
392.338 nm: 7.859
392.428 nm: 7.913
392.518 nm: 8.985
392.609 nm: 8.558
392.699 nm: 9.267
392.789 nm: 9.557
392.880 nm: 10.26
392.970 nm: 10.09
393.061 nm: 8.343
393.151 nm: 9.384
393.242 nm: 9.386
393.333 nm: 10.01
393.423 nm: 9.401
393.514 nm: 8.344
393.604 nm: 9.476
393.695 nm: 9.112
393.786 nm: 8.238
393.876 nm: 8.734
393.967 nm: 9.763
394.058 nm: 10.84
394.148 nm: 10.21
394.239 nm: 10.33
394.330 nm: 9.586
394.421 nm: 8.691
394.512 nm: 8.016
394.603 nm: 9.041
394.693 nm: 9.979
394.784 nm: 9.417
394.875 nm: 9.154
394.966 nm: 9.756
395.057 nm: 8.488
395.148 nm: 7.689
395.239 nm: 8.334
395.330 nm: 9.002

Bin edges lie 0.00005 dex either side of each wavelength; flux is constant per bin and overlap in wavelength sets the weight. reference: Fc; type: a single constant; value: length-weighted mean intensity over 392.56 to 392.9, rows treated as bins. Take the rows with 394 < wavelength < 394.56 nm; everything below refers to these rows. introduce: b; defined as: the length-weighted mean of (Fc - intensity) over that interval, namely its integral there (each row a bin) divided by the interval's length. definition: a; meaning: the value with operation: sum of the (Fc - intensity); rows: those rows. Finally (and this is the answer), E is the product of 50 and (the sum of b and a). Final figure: -97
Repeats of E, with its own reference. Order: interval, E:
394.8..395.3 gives 193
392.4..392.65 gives 168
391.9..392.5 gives 22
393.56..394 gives 82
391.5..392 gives -446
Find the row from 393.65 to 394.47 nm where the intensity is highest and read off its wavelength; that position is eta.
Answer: 394.058 nm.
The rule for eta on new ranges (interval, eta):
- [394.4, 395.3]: 394.693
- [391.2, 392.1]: 391.886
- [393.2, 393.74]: 393.333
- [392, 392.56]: 392.157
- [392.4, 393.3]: 392.880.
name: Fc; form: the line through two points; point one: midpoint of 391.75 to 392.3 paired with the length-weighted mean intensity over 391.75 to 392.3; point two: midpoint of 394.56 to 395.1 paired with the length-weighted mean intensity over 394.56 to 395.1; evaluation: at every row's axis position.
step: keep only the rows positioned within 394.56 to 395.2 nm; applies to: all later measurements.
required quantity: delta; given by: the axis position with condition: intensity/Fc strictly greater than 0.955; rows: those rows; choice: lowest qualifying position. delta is 394.603 nm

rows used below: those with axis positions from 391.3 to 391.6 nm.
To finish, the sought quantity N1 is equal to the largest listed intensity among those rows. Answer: 10.68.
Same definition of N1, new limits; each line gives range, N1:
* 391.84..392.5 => 11.68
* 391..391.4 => 10.68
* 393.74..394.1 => 10.84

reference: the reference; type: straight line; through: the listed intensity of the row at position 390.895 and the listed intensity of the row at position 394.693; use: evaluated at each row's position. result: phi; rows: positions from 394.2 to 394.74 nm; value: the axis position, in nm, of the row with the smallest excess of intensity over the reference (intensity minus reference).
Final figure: 394.512 nm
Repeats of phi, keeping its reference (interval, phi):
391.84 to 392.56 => 392.338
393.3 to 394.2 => 393.786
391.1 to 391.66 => 391.435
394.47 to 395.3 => 395.148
